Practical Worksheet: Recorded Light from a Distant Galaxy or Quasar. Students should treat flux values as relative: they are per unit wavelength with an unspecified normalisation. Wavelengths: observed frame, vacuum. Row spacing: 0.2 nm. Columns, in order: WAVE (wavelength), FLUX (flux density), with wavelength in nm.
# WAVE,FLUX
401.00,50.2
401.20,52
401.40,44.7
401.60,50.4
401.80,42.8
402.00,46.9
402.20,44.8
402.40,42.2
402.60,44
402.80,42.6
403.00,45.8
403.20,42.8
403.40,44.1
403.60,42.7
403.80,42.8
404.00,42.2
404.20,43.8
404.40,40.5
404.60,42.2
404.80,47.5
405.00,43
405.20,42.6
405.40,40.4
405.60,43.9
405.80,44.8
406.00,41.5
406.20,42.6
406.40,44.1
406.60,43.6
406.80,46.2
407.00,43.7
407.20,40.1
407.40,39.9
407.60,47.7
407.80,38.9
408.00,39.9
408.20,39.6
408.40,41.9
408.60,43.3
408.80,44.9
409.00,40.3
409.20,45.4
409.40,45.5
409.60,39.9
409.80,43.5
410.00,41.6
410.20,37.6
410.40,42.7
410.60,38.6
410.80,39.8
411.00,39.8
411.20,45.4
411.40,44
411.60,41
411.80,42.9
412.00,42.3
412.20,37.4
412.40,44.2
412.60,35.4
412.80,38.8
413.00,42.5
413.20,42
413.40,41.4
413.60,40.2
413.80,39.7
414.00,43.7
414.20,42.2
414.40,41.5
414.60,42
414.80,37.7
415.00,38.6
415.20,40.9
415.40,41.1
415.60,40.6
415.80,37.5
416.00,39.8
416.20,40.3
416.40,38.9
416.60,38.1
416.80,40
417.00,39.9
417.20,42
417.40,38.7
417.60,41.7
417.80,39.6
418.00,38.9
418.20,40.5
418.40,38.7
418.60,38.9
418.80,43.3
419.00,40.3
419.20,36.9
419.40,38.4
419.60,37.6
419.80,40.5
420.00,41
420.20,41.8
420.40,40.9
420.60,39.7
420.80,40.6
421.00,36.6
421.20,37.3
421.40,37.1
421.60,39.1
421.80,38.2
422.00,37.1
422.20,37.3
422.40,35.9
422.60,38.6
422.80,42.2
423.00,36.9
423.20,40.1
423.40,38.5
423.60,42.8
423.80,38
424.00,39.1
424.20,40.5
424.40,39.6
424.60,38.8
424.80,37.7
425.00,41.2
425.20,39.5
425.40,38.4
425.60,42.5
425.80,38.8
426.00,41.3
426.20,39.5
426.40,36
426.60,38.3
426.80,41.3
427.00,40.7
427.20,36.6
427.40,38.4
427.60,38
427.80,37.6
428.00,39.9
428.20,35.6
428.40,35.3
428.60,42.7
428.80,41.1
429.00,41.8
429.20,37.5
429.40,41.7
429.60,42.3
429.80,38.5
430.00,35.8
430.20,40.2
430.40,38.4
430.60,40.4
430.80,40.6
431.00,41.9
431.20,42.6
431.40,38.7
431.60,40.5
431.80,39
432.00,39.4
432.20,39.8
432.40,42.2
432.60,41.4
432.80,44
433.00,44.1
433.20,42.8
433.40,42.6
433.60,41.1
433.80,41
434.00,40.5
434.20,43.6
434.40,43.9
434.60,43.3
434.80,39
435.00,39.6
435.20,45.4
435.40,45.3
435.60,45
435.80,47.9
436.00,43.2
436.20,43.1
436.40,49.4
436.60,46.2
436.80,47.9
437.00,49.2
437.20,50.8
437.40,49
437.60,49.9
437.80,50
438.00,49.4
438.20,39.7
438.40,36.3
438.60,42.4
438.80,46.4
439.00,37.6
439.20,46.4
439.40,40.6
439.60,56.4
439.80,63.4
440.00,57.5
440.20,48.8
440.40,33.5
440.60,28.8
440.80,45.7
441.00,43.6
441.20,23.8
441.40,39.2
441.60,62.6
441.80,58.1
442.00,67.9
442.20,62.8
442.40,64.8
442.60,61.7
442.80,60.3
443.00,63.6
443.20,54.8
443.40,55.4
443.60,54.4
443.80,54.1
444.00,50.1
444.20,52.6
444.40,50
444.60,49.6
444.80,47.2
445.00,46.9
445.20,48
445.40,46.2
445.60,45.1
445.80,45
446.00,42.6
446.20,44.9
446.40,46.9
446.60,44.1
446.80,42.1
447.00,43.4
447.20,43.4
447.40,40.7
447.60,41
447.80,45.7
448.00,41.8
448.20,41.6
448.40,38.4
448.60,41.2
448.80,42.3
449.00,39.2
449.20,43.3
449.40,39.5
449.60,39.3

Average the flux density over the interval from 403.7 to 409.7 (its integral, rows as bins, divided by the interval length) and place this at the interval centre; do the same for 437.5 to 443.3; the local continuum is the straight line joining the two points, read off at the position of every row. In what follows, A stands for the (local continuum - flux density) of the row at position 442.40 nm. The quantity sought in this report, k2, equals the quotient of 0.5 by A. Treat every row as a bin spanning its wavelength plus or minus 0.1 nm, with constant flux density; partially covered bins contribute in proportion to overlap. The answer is -0.03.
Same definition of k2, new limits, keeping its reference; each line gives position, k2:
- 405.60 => -0.37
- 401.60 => -0.06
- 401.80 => -0.49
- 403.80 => -0.80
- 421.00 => 0.06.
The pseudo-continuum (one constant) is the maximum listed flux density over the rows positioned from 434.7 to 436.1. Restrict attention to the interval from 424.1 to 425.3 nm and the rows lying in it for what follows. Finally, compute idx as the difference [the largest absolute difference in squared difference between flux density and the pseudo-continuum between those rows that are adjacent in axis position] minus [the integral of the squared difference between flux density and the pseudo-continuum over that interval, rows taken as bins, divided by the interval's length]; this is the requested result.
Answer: -12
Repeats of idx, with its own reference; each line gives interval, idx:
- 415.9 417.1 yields -38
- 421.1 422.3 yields -66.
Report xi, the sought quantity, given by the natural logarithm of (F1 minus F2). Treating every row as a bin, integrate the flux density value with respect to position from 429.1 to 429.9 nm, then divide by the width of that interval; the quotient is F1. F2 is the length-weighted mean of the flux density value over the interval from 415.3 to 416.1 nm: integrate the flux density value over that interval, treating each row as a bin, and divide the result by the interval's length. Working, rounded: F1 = 40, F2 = 40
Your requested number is -1.4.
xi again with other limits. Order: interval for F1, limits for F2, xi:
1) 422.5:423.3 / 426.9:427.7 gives 0.0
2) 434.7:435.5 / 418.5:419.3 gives 0.9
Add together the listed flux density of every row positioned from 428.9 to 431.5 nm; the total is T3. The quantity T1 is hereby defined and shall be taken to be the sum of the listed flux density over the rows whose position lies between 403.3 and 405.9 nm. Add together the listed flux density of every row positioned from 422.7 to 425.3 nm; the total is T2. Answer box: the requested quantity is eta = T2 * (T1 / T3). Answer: 555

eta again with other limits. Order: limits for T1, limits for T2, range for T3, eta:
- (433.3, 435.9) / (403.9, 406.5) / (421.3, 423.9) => 622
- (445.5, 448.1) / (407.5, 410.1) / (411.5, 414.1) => 589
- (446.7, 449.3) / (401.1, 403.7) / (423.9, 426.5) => 621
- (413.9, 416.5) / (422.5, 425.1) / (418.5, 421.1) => 522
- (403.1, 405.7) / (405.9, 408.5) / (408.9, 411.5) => 564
